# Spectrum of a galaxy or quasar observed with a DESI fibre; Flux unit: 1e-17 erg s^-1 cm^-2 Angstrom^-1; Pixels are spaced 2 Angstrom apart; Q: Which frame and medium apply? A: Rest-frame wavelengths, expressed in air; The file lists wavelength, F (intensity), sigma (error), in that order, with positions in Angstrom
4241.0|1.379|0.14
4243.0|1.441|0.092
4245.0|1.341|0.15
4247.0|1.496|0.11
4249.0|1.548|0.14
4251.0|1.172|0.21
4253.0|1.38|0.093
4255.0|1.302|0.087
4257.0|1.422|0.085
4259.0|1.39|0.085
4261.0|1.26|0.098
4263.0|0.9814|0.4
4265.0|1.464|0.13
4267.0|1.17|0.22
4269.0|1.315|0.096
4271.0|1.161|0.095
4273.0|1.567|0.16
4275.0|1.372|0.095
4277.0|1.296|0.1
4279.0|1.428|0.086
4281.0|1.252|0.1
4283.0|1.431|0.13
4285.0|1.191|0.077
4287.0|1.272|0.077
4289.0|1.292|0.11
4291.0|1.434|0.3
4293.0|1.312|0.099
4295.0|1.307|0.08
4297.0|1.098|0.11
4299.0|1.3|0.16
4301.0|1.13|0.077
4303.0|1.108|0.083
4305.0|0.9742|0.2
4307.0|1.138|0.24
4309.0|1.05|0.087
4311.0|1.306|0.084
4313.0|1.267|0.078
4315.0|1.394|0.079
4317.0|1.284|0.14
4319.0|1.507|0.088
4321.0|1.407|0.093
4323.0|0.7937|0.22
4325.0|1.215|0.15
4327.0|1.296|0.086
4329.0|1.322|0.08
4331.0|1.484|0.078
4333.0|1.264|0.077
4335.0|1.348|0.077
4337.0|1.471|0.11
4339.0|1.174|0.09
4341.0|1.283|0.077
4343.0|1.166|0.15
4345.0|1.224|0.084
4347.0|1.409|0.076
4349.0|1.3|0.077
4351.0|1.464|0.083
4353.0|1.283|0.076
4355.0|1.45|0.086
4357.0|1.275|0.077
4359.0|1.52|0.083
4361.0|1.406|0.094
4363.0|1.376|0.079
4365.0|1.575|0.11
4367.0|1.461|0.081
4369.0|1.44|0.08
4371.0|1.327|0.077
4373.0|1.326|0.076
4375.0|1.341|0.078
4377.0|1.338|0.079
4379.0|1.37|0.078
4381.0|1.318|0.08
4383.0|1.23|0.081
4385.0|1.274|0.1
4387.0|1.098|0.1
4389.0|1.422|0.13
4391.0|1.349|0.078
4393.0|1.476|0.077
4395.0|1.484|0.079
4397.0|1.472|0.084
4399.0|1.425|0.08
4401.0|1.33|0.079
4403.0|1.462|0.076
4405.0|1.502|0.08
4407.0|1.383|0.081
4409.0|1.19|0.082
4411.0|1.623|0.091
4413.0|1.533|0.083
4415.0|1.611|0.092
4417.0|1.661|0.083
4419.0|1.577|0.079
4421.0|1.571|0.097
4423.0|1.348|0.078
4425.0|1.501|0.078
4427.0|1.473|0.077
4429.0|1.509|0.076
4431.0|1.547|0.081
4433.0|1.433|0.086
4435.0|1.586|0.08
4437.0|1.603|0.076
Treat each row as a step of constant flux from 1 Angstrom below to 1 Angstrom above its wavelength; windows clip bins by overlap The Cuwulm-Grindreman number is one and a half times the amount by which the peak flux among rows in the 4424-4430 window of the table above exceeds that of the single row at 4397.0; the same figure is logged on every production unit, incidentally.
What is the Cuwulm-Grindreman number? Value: 0.1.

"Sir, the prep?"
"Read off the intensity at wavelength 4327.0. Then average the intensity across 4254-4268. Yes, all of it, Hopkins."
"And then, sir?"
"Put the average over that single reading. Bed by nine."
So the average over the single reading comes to 0.99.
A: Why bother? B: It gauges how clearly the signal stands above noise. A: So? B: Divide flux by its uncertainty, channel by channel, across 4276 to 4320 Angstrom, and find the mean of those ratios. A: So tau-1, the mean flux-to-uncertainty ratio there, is 12.5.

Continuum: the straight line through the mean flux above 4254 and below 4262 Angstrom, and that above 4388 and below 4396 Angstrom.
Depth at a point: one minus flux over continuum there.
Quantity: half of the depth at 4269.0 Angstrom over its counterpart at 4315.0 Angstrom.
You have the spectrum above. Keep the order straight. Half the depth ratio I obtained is -1.5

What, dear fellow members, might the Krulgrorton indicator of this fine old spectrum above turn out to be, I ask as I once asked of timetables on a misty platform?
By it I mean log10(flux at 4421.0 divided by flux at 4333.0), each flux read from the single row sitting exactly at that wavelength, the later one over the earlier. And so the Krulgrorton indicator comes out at 0.09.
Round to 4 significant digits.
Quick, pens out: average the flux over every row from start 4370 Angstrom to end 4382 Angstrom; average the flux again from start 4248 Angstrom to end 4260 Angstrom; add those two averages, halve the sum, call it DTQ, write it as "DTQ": 1.353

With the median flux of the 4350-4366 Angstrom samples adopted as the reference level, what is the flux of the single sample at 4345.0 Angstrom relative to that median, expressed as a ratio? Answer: 0.86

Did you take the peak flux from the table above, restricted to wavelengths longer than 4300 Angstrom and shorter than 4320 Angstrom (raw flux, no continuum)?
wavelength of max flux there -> 4319.0 Angstrom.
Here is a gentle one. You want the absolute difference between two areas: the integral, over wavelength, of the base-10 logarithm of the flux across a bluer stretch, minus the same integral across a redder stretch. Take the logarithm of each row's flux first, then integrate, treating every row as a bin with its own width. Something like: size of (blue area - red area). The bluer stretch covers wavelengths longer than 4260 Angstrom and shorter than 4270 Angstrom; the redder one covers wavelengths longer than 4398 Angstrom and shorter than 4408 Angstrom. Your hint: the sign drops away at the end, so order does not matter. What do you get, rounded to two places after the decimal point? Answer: 0.63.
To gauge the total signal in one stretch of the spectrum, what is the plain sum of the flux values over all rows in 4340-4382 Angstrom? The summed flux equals 28.7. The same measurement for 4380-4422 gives 30.0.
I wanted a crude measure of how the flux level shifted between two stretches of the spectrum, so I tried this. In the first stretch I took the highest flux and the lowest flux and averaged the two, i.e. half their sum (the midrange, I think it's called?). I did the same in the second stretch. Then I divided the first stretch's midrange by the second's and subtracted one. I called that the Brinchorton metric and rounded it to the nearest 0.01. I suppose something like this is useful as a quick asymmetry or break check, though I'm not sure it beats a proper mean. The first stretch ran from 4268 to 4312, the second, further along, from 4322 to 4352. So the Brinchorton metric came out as 0.12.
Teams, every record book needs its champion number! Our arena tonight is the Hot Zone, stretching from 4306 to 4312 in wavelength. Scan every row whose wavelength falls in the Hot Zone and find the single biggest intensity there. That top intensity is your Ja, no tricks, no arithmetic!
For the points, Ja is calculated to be 1.306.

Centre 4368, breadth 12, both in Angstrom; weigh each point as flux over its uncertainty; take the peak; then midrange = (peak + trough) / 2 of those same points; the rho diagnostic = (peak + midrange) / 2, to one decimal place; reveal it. 17.1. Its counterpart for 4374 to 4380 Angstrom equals 17.4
